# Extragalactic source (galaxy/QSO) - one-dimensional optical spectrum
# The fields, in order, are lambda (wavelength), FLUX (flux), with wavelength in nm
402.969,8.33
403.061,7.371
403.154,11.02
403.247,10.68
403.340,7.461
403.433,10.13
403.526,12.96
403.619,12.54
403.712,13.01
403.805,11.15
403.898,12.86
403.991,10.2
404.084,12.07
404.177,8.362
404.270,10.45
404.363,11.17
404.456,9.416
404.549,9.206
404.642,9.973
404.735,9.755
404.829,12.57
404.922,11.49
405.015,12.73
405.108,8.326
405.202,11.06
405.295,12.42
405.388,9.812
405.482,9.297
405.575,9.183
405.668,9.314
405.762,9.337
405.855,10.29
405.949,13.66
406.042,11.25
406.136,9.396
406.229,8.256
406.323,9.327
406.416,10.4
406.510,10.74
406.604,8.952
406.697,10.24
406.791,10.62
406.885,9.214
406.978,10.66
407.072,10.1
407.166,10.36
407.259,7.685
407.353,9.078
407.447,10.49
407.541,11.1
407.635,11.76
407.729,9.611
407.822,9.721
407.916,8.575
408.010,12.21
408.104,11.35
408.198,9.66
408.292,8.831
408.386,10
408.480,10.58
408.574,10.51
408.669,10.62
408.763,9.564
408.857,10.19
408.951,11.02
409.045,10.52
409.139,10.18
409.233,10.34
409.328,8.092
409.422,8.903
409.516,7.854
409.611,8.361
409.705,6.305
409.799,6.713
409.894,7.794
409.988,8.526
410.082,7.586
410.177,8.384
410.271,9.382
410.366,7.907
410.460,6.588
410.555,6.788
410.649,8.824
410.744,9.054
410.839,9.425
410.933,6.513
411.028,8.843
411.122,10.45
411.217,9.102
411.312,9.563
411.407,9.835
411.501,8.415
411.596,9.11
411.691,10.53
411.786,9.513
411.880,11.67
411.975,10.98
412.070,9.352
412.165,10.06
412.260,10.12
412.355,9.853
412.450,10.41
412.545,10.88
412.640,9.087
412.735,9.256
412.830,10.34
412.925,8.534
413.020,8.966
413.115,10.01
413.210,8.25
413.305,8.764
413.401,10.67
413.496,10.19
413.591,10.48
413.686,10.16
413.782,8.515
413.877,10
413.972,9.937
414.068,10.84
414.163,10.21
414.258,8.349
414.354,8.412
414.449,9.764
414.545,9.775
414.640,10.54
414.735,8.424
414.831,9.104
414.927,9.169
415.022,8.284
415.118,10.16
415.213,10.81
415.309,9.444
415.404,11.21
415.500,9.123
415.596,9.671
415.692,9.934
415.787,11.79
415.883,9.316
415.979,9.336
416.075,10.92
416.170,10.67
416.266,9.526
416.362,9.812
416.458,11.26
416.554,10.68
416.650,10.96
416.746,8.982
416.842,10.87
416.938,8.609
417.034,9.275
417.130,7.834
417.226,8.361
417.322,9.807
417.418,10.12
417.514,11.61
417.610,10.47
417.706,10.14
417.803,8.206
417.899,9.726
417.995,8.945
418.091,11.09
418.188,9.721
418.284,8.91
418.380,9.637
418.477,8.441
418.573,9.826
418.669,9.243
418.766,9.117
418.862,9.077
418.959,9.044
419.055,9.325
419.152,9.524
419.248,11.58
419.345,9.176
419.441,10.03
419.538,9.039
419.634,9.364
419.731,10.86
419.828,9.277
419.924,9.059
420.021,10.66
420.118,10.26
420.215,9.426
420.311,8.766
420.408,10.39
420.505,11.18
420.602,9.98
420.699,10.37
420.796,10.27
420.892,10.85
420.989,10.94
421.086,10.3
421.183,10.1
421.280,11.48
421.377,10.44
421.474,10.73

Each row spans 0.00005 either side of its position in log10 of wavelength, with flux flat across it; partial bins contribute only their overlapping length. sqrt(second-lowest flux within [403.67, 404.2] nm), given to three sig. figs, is 3.19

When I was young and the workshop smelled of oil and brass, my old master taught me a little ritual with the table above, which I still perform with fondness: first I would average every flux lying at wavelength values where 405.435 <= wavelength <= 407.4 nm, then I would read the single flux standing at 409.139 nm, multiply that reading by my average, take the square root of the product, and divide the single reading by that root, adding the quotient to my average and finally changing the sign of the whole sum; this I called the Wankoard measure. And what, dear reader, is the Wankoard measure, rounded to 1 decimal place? -10.9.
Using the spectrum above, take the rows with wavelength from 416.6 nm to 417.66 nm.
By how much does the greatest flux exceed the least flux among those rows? 3.78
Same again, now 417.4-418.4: 3.40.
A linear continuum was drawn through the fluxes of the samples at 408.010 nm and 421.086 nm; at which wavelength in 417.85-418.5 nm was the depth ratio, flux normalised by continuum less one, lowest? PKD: 418.477 nm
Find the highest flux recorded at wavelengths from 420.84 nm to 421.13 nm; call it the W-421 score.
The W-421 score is 10.94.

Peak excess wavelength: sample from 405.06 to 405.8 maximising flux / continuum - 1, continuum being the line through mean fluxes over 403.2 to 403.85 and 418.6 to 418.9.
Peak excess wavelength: 405.295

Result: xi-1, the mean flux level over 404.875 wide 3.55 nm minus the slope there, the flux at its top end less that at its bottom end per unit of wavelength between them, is 11.1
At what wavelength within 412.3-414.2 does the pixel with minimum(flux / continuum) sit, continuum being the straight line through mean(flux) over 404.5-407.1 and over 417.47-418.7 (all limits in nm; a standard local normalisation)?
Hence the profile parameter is 413.210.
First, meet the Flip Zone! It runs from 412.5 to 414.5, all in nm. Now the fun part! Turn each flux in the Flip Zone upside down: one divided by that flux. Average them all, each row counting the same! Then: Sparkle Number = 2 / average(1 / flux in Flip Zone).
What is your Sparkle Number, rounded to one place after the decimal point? 19.0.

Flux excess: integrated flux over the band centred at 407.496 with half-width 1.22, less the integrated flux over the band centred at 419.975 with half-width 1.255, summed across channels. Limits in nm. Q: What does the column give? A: -0.3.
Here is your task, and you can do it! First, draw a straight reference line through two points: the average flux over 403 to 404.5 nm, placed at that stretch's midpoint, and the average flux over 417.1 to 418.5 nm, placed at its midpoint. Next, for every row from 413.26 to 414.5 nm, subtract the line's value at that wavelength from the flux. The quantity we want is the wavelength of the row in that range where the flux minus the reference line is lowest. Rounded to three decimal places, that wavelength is 414.258 nm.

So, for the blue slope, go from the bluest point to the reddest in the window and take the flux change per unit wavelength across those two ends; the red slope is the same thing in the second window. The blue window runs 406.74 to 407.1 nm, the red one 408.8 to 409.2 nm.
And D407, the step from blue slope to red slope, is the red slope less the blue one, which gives 1.8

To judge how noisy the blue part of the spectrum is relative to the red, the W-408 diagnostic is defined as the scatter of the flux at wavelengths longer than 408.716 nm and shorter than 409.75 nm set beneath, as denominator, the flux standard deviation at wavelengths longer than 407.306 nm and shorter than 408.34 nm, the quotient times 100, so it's 86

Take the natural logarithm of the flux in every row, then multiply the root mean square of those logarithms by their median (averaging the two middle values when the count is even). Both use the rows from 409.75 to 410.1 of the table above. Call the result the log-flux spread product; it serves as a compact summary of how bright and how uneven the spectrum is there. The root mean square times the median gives 4.1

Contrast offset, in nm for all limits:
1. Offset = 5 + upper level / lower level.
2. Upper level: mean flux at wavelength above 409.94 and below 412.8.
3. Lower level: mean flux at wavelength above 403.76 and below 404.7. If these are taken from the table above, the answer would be 5.88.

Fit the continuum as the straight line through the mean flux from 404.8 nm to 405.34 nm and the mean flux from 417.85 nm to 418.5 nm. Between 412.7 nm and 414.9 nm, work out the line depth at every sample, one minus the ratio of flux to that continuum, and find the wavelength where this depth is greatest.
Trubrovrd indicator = 413.210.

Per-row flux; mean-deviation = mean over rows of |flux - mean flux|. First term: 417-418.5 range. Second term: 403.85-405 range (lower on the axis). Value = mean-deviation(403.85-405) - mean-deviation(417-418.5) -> 0.34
